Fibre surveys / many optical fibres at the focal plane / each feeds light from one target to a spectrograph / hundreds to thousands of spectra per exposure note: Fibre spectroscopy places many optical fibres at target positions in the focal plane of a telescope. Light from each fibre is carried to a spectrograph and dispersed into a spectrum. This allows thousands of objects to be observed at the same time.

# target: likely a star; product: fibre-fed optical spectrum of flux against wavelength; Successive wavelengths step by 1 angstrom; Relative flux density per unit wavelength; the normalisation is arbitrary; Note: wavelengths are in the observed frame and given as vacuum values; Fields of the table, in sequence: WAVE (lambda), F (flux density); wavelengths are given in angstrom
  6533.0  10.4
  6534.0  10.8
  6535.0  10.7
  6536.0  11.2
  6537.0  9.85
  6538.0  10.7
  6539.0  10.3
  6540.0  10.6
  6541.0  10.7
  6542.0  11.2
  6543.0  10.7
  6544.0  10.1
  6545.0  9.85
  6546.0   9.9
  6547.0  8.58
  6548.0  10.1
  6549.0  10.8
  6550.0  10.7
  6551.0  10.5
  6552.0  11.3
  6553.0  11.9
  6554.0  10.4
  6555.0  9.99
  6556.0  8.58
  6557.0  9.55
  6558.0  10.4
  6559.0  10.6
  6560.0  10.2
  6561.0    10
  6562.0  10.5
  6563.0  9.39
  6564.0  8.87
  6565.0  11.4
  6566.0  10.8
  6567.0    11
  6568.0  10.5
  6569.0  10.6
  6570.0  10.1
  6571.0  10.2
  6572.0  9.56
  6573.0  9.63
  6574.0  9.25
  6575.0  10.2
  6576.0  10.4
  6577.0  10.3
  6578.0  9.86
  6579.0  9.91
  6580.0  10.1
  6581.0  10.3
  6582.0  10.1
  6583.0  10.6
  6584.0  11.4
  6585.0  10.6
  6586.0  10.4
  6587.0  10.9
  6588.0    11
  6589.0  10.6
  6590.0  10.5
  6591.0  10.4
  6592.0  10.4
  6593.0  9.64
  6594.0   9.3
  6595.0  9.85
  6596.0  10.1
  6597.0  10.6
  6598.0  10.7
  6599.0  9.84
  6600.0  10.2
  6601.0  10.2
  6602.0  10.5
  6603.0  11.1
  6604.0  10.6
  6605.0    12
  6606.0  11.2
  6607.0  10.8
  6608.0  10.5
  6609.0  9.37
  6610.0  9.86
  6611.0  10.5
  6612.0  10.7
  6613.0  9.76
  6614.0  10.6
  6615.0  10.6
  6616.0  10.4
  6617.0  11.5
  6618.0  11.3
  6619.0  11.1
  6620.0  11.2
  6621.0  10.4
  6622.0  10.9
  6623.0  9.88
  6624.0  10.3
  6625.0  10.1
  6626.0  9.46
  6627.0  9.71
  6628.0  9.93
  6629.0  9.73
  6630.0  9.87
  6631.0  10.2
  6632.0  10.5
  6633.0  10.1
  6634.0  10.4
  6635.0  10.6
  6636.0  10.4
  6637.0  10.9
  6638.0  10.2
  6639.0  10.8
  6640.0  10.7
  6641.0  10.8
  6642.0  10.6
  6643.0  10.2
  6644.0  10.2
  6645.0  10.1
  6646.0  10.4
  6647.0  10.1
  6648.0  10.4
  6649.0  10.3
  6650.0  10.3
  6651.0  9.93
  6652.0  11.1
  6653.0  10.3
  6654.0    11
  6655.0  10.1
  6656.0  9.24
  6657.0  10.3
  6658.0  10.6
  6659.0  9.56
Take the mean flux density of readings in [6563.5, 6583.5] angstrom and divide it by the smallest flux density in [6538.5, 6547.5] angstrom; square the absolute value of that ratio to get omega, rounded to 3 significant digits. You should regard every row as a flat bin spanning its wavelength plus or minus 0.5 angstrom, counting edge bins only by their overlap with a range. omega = 1.41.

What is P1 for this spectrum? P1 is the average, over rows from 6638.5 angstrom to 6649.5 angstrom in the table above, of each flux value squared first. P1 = 109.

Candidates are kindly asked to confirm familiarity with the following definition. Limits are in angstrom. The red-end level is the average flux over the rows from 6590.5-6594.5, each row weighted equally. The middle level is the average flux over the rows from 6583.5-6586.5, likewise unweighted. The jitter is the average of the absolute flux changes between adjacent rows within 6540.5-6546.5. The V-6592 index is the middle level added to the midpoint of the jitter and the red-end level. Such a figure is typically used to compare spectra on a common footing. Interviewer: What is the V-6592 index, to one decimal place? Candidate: 16.0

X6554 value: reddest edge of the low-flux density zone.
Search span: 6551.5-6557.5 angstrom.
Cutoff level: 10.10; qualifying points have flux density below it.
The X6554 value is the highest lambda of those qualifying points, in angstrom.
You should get 6557.0 angstrom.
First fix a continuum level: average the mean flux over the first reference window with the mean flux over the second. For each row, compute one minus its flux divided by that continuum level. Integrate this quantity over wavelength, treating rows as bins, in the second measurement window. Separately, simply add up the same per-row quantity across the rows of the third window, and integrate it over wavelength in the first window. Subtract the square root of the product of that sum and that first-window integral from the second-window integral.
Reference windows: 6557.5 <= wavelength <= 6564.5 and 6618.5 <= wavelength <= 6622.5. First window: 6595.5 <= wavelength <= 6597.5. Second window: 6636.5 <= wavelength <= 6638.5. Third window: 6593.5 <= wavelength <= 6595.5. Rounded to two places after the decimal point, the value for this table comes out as -0.08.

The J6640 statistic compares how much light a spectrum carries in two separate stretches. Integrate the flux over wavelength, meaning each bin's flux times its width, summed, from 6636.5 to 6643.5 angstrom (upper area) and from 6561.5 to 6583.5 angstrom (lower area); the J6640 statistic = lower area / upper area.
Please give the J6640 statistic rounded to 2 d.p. 3.01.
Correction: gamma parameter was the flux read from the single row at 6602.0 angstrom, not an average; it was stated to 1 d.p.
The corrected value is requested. 10.5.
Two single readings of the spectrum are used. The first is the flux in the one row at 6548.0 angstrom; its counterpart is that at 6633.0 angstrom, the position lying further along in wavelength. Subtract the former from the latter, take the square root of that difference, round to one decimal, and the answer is 0.0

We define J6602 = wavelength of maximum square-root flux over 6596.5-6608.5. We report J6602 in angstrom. 6605.0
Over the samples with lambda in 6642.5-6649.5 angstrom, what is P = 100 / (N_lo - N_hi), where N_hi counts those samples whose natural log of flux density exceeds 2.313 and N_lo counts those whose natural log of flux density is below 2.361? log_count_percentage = 50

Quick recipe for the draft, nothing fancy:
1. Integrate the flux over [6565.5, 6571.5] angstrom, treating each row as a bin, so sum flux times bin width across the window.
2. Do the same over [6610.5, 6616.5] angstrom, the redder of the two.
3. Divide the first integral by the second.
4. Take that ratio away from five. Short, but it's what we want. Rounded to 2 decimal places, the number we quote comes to 3.99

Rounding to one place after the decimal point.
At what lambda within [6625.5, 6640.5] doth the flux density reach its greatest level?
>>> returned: 6637.0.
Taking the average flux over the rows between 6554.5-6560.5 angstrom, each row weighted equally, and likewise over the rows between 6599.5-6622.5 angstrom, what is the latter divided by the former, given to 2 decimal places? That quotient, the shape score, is 1.08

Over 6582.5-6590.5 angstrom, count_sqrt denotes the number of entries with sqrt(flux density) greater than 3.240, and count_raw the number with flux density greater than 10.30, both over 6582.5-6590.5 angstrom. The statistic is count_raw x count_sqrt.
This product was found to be 56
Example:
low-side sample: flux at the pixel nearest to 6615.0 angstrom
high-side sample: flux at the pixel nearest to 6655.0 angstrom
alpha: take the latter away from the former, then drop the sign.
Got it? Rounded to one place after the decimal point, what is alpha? 0.5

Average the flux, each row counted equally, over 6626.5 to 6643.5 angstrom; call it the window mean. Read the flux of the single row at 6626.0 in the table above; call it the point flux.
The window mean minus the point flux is 0.9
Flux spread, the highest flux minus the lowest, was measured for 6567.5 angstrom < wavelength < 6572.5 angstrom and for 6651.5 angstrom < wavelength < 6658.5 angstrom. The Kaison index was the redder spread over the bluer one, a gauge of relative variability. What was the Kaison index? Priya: 1.8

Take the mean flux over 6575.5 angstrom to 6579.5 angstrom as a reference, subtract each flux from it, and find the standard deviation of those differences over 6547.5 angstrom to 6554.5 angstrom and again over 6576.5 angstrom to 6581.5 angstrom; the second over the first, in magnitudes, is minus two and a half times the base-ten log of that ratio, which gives 1.2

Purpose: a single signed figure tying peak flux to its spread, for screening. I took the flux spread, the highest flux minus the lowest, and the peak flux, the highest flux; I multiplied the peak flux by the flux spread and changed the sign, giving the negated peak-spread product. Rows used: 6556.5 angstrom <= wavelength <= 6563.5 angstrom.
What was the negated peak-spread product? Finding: -13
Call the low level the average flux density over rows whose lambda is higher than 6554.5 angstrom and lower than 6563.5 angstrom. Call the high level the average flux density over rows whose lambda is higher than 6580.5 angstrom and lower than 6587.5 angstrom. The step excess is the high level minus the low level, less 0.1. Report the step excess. 0.6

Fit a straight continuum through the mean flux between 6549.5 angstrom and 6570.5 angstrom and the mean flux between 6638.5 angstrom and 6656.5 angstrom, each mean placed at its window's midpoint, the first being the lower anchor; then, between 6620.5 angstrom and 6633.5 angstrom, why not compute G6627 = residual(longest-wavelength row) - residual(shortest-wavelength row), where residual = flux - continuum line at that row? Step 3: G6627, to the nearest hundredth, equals -0.30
